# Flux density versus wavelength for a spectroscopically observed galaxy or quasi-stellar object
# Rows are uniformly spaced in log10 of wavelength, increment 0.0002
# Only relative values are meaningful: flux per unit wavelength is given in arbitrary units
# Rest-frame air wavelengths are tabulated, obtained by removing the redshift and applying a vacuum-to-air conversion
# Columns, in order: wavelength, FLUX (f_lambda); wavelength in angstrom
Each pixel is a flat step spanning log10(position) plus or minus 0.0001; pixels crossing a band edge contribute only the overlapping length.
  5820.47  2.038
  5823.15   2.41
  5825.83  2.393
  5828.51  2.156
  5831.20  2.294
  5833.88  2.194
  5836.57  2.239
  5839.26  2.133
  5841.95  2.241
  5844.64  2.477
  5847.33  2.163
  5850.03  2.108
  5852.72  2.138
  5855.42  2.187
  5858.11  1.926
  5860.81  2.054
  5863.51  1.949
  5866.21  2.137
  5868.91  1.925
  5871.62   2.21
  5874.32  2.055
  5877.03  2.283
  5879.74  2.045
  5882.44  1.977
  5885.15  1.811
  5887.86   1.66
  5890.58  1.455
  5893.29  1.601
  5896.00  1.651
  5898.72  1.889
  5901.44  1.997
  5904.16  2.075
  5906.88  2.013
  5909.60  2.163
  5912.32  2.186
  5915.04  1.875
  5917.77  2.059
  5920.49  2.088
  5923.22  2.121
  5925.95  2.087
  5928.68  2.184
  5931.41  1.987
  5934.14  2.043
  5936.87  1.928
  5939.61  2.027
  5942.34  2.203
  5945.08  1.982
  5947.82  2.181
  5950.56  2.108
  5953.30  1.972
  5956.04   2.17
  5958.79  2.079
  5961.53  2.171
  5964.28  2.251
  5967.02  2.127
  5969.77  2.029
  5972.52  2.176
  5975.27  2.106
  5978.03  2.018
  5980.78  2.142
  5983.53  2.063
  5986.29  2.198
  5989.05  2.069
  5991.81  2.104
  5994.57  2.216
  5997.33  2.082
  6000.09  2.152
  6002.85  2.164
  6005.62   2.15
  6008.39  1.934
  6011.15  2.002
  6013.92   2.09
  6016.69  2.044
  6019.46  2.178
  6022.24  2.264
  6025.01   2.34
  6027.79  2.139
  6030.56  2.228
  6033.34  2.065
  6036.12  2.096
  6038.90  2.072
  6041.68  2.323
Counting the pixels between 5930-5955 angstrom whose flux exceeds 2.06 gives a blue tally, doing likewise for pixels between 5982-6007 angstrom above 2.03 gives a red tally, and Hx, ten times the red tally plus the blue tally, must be 93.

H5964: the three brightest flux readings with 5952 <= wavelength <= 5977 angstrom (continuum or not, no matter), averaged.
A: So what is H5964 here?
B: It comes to 2.20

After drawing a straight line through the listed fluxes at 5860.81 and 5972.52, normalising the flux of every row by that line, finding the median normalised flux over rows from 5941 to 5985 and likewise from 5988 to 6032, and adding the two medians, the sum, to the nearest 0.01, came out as 1.94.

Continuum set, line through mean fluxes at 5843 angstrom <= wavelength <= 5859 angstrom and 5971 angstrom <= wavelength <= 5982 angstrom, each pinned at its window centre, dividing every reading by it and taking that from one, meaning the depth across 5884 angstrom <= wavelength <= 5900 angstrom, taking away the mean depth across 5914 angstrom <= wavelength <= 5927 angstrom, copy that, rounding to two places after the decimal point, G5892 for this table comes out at 0.18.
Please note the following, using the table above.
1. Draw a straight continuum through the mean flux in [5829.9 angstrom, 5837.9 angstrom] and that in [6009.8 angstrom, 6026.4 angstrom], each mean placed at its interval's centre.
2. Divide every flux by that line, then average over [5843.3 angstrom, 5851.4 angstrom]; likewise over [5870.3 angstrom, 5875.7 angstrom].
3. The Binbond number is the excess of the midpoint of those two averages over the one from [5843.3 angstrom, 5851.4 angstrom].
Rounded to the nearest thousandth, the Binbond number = -0.023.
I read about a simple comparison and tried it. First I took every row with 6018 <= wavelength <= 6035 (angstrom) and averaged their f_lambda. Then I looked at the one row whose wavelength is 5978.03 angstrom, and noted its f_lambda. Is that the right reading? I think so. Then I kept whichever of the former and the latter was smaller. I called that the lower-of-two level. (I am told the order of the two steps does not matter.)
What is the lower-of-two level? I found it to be 2.02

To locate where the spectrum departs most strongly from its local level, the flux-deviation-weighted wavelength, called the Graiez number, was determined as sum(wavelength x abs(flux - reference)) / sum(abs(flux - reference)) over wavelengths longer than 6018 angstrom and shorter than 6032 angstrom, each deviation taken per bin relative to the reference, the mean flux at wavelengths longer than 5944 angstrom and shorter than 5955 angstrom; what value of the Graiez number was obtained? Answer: 6024.9 angstrom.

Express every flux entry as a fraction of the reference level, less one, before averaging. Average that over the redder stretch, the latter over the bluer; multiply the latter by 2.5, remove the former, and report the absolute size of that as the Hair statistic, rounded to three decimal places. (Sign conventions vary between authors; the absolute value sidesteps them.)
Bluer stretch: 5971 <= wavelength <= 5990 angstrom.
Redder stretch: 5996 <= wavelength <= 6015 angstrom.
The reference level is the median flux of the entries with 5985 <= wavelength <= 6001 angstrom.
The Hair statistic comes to 0.001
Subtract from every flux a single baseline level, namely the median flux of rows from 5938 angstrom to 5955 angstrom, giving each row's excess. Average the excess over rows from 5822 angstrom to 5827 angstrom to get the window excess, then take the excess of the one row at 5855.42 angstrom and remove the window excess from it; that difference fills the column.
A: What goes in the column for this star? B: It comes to -0.21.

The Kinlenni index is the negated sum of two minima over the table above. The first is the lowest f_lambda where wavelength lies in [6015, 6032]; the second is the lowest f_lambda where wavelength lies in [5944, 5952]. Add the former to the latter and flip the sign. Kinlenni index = -4.03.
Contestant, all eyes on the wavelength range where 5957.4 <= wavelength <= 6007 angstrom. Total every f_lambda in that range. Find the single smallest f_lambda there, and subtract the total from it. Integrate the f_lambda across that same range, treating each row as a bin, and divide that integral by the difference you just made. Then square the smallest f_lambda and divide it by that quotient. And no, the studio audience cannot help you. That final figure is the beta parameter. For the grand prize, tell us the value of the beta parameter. -1.40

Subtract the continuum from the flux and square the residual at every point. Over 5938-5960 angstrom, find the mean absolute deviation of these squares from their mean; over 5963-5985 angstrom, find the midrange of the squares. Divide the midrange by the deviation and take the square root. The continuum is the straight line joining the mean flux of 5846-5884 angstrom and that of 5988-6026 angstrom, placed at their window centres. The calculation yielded 1.3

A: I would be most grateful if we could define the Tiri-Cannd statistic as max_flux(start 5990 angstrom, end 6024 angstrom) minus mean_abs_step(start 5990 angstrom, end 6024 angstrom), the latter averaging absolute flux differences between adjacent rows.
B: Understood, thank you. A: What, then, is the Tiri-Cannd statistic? 2.175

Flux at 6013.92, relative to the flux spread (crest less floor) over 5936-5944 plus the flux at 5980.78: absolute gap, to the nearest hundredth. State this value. 0.33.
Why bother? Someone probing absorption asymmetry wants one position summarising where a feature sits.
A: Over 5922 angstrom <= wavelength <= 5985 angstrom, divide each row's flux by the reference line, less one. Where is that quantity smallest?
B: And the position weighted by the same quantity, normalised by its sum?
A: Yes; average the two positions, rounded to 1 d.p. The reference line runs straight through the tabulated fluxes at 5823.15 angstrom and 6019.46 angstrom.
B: 5943.2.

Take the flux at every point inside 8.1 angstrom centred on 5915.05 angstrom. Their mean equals 2.04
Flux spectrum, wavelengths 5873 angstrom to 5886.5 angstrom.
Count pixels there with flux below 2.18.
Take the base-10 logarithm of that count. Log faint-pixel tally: 0.60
